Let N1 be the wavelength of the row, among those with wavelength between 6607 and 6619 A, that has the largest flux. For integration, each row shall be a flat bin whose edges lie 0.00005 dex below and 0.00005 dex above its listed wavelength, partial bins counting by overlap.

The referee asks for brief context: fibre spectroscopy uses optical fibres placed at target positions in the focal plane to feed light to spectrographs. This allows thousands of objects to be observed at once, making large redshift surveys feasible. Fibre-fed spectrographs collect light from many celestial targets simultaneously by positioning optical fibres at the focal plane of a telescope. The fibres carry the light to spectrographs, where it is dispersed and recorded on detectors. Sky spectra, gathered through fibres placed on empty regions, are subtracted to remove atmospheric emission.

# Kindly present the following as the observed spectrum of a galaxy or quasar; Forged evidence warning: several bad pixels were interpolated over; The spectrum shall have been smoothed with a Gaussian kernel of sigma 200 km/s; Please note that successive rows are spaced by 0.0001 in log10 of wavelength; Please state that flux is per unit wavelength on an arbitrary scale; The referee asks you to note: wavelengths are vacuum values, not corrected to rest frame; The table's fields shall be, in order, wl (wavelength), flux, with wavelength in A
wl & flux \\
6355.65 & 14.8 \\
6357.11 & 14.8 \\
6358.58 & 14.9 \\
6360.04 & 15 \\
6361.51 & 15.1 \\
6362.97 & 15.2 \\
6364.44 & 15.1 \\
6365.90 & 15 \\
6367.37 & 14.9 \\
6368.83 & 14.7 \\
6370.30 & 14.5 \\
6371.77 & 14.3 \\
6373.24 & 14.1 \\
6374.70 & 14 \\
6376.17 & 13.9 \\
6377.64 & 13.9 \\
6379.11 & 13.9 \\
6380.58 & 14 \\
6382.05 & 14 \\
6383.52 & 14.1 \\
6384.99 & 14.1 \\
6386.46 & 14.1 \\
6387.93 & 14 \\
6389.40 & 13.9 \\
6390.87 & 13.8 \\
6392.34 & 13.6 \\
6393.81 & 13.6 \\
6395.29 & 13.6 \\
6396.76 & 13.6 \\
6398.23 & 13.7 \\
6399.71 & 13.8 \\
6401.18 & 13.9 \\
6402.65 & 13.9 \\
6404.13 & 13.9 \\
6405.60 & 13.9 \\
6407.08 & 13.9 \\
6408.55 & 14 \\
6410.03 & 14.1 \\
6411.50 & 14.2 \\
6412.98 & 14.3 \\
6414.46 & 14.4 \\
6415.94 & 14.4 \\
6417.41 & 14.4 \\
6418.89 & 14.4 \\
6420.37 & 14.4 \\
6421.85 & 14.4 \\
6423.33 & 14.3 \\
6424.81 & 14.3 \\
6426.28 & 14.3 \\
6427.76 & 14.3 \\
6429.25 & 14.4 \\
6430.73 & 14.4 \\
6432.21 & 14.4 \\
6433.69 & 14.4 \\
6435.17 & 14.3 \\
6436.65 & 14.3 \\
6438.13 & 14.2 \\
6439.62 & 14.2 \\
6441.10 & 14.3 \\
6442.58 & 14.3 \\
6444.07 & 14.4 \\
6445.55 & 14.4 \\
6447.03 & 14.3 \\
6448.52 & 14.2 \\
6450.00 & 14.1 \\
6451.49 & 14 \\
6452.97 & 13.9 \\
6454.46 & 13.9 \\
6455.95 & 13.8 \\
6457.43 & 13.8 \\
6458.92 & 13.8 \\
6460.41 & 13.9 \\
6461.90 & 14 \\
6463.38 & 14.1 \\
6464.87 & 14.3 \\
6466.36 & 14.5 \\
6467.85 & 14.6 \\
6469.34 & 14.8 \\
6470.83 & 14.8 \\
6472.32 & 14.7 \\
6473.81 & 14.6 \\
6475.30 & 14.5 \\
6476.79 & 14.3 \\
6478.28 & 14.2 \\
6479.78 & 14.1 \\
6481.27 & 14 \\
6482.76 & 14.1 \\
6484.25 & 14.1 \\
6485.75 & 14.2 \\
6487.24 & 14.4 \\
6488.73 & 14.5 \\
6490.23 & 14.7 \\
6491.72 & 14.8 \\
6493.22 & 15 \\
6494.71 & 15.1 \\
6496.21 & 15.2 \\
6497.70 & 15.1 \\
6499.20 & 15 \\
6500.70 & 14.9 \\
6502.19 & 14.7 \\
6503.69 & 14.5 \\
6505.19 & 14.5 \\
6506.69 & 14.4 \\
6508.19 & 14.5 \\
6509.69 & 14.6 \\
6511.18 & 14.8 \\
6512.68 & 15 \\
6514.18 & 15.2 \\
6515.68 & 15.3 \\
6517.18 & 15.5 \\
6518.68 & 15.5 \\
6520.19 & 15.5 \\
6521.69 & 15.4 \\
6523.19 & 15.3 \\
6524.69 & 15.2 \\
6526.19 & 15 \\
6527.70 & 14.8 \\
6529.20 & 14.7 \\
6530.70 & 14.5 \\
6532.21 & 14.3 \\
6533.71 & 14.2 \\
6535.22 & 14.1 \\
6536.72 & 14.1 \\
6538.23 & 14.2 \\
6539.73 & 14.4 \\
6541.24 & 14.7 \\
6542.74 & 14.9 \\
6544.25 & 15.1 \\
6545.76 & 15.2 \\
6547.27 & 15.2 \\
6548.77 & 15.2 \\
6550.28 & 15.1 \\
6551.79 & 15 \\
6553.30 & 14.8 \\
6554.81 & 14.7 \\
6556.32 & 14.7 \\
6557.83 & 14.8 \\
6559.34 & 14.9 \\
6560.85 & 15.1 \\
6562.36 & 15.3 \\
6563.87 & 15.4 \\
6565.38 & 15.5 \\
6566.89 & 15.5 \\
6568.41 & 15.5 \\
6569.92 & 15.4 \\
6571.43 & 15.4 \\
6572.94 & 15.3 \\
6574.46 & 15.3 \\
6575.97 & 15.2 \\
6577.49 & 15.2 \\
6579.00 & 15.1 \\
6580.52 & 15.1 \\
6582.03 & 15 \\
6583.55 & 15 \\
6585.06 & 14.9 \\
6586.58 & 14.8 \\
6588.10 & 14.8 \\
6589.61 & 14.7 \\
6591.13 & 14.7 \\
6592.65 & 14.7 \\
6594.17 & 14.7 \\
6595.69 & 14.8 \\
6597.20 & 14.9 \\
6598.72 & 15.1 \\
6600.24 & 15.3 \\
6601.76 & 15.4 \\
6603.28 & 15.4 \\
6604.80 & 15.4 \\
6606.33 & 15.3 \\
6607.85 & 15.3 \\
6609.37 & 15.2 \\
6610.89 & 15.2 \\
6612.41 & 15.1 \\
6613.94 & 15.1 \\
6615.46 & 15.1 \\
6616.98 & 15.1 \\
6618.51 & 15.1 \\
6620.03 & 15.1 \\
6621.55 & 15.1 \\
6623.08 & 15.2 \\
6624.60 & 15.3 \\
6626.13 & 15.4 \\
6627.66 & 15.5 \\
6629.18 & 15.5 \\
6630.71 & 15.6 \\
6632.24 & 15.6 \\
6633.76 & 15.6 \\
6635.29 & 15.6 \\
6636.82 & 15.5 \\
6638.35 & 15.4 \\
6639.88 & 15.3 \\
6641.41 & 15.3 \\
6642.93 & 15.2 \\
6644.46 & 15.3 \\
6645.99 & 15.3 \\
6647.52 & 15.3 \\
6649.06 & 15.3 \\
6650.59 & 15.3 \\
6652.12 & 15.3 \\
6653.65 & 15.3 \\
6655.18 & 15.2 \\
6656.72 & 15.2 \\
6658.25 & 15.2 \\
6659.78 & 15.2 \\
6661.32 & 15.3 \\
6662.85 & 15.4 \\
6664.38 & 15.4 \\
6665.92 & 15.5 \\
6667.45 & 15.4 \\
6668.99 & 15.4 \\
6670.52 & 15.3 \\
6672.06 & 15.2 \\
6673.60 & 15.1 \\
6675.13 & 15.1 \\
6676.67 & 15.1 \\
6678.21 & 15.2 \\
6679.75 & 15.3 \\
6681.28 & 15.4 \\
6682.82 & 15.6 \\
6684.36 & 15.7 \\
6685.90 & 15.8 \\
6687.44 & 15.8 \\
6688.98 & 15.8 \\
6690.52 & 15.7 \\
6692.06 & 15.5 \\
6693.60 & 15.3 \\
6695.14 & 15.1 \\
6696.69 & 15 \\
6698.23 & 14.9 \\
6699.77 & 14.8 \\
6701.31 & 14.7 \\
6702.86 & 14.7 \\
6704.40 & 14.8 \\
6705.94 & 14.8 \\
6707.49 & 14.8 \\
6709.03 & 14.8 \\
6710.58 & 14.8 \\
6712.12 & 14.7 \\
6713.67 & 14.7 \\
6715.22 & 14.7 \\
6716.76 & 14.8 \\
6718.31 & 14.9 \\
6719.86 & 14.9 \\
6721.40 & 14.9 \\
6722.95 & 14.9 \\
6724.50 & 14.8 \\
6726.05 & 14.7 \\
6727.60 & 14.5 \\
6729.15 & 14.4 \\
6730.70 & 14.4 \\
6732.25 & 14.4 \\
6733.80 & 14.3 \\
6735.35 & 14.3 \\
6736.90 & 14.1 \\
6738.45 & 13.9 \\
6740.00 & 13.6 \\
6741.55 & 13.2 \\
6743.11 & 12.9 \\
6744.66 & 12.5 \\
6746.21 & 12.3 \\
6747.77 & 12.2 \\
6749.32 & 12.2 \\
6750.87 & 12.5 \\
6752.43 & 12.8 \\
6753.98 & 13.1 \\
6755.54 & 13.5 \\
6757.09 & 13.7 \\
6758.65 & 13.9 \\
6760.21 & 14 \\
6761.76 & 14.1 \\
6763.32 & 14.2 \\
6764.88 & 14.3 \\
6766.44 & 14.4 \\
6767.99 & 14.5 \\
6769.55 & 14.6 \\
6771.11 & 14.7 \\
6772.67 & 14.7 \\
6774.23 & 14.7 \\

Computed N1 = 6607.85 A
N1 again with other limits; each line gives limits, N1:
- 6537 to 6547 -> 6545.76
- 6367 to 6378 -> 6367.37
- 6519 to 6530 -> 6520.19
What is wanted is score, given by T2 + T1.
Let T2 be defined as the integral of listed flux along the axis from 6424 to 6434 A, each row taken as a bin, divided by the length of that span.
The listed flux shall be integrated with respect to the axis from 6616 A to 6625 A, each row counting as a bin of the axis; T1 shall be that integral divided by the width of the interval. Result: 29.5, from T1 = 15.2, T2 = 14.4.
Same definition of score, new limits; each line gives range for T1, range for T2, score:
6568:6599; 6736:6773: 28.6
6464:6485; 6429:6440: 28.7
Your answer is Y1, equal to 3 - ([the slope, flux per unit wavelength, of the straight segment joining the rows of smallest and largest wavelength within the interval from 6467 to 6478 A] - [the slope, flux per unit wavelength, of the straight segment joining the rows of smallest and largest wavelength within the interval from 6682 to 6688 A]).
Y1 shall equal 3.08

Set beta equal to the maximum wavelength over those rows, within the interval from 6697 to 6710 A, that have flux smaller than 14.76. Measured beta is 6702.86 A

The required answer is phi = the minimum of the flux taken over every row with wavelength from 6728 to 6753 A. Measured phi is 12.2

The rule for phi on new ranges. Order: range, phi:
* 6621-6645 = 15.1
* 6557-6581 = 14.8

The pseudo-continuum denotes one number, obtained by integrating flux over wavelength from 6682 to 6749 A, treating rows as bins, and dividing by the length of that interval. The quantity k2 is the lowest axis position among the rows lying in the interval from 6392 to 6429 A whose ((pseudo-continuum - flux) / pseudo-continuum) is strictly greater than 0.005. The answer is 6392.34 A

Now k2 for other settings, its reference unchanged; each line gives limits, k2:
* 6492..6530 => 6506.69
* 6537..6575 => 6538.23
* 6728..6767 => 6729.15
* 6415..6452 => 6415.94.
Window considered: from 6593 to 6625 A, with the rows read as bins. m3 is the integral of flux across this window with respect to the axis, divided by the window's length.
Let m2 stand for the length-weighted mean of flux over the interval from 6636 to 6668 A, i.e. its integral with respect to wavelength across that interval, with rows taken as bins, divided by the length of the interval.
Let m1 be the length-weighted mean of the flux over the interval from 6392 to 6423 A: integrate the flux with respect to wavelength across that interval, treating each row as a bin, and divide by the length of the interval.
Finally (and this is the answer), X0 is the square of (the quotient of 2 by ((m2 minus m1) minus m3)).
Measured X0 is 0.021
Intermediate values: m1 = 14.0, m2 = 15.3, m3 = 15.1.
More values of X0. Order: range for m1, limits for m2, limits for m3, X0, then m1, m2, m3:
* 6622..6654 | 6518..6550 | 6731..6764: 0.020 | 15.4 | 14.8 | 13.4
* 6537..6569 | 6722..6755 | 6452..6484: 0.016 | 15.0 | 13.6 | 14.2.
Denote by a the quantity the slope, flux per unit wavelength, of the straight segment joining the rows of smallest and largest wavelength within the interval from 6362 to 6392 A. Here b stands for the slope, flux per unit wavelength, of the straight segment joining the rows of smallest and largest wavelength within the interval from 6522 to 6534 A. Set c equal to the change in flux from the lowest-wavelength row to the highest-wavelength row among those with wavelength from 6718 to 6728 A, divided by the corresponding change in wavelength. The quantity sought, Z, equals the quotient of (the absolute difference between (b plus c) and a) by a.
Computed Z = -2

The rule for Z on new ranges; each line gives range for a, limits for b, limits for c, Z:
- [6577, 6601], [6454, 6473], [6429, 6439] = 4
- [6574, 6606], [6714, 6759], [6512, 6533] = 17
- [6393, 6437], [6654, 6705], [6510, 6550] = 1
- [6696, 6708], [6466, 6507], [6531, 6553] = -3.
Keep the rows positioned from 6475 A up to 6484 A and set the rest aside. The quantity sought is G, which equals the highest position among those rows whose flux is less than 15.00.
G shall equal 6482.76 A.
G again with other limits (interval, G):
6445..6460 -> 6458.92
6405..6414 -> 6412.98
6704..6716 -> 6715.22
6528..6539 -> 6538.23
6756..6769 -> 6767.99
